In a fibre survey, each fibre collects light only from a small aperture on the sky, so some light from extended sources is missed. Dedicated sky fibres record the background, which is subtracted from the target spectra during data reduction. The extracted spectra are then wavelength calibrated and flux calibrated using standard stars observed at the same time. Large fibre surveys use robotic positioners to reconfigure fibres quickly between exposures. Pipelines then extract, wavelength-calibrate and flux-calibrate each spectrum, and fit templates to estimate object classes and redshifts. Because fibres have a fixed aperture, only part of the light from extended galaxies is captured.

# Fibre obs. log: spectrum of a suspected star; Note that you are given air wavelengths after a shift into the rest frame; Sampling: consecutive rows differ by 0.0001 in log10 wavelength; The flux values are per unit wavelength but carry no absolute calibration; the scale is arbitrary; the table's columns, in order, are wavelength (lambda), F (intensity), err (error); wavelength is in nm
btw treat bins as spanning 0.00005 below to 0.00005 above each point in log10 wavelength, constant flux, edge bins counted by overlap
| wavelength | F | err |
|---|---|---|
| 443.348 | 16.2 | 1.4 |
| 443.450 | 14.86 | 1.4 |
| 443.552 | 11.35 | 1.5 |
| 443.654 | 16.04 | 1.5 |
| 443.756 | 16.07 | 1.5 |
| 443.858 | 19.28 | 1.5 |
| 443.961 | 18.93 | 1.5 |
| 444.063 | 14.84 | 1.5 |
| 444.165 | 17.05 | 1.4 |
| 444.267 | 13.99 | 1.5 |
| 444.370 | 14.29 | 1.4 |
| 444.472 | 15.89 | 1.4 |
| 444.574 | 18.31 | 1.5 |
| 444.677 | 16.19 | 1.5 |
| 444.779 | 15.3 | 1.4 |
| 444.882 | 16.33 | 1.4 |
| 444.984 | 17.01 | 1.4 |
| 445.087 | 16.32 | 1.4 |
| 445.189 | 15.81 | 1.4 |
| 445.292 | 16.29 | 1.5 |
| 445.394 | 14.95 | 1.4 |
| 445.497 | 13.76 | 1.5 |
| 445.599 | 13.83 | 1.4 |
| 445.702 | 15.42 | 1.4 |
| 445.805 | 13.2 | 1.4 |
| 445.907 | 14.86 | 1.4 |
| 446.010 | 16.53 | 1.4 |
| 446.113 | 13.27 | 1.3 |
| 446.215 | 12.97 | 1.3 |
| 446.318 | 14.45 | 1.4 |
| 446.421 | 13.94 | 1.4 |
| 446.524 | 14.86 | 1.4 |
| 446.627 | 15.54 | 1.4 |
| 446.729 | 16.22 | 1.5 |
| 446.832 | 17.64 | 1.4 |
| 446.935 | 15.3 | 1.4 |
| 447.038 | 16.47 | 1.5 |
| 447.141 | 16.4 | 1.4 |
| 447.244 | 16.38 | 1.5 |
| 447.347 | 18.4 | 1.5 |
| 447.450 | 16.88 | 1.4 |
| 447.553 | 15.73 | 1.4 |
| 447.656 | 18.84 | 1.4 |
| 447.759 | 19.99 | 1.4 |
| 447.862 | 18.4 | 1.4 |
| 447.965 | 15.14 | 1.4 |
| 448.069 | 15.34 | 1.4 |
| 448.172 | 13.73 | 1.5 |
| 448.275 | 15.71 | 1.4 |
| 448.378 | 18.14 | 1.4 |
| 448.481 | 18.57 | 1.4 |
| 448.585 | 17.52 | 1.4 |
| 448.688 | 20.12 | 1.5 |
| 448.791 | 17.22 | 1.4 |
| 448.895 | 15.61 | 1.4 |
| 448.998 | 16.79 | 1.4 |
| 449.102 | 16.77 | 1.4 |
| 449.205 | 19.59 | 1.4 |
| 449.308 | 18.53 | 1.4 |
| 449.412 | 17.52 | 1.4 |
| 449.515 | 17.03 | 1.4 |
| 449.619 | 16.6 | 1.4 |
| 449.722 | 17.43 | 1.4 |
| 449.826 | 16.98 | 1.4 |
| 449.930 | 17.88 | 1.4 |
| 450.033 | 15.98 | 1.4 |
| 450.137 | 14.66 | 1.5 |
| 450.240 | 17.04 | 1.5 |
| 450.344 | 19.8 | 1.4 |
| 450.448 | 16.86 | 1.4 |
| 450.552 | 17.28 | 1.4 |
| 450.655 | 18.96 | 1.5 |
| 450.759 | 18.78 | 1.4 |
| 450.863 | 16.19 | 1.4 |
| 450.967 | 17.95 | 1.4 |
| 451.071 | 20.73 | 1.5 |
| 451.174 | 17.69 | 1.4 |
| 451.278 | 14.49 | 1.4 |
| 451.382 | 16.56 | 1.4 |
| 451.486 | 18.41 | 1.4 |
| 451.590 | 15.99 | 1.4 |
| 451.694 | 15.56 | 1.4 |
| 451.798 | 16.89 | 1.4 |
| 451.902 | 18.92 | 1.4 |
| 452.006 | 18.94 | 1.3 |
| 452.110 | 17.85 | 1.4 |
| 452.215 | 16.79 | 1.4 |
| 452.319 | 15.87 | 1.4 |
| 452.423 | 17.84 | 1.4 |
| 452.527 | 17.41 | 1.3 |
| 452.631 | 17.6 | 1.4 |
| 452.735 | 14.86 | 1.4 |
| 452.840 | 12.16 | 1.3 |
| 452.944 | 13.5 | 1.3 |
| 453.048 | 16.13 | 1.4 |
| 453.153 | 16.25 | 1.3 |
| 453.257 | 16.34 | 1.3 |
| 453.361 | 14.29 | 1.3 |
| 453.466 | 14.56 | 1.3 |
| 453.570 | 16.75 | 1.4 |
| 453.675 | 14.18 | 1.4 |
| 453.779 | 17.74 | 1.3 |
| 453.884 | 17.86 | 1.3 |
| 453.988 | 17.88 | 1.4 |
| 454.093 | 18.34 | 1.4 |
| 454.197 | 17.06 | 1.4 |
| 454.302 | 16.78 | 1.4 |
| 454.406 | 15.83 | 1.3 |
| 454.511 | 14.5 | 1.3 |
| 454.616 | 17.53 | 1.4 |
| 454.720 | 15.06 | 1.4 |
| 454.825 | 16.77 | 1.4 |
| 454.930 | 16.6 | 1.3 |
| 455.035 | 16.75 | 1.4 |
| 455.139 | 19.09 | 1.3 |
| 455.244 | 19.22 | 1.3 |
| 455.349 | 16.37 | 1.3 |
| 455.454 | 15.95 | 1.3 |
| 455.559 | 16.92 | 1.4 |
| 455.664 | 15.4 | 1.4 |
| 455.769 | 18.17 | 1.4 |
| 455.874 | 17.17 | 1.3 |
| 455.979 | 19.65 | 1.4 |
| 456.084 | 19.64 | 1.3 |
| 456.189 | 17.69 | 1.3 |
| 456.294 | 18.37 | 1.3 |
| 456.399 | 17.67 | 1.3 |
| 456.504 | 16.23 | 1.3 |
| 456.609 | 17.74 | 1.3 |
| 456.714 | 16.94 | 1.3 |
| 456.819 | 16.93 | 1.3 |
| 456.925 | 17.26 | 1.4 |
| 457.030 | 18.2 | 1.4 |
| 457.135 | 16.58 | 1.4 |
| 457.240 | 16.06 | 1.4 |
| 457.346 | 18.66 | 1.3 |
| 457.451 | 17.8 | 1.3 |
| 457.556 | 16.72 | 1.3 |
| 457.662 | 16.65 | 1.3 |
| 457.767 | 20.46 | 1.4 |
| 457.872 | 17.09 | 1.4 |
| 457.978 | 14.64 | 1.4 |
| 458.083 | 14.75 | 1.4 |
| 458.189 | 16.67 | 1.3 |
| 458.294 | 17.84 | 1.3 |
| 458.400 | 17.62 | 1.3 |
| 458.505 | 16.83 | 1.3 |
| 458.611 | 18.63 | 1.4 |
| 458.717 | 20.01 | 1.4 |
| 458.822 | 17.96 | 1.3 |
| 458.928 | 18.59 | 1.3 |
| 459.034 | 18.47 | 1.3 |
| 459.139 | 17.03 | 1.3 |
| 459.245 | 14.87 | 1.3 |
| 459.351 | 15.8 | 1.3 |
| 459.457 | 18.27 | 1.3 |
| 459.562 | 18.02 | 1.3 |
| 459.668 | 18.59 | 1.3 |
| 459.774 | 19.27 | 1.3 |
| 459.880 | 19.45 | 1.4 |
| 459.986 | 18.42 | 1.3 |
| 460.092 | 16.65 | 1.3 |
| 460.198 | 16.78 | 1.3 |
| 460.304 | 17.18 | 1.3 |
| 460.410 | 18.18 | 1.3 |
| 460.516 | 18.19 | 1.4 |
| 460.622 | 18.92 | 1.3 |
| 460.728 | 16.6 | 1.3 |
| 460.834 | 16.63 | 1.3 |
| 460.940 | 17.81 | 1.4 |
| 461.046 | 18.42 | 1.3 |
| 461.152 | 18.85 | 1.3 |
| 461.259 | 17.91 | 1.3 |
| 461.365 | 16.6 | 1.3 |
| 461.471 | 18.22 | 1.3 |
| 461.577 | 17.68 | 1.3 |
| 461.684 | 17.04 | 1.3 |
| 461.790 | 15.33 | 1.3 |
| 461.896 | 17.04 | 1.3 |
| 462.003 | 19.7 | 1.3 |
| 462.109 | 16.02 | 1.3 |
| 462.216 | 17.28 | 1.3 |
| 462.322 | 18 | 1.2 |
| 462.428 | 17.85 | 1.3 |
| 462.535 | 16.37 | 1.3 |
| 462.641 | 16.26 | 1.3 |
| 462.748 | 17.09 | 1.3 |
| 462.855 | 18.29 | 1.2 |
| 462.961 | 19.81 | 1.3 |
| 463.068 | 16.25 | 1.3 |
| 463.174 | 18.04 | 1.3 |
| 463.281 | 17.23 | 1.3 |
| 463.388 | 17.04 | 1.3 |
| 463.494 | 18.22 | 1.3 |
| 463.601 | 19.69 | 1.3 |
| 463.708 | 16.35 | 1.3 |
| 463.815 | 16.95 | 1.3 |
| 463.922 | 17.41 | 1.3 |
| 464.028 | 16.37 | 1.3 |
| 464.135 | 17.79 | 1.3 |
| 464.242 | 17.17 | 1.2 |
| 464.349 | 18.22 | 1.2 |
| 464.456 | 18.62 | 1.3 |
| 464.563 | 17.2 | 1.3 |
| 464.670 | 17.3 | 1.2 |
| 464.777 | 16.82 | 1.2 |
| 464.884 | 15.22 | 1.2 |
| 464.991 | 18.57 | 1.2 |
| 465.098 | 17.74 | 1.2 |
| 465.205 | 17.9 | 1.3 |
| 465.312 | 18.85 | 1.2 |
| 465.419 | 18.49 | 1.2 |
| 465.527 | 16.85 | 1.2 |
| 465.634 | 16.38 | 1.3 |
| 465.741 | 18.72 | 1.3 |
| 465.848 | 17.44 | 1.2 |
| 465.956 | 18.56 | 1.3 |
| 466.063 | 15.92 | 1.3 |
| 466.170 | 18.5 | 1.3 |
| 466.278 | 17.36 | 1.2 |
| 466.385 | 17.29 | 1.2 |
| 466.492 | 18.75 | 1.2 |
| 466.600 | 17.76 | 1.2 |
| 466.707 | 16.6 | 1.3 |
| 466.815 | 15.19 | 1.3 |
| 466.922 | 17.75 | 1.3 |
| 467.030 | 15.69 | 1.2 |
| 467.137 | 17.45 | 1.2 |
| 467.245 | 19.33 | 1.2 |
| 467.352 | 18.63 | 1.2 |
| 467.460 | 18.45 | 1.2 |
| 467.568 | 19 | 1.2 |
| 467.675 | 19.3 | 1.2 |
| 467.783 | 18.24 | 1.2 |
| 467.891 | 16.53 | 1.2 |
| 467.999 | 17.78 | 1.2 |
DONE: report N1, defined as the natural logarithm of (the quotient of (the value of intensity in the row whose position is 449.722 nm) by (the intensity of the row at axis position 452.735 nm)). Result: 0.16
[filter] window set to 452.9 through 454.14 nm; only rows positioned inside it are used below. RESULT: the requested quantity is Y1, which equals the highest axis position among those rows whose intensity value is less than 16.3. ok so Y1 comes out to 453.675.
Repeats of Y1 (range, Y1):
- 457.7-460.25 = 459.351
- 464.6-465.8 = 464.884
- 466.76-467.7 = 467.030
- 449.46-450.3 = 450.137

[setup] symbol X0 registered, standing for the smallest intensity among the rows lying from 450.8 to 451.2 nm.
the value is 16.19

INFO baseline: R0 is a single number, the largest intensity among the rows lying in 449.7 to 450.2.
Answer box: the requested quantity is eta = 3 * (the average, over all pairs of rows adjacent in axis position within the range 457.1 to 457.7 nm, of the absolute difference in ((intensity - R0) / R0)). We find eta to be 0.17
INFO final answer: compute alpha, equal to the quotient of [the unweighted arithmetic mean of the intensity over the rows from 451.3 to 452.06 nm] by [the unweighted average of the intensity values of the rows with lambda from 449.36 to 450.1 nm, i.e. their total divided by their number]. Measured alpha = 1.02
